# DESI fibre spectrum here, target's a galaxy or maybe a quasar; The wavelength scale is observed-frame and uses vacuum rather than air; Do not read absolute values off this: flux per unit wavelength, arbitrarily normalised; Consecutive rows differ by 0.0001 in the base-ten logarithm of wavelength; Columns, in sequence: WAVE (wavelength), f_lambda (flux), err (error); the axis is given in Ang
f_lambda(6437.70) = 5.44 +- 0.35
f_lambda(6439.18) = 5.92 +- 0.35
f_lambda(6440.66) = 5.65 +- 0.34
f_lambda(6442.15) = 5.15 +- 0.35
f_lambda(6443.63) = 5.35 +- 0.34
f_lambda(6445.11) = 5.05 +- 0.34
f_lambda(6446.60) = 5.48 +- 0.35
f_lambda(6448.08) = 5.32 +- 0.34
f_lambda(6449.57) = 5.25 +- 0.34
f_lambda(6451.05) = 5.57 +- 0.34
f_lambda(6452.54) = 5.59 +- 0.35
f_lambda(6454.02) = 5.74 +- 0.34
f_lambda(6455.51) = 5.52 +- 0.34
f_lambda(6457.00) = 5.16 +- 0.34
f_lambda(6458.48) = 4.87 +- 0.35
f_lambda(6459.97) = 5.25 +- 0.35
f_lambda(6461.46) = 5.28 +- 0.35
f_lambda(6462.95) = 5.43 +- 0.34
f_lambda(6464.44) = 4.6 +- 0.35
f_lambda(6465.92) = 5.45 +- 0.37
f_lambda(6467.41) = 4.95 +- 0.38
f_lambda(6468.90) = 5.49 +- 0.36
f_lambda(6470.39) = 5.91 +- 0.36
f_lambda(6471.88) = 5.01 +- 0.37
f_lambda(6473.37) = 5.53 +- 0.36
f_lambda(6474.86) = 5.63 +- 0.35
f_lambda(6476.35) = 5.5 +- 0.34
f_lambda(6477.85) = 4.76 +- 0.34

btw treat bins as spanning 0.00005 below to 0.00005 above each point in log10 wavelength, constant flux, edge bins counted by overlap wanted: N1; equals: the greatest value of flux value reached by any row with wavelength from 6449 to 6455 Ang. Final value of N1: 5.74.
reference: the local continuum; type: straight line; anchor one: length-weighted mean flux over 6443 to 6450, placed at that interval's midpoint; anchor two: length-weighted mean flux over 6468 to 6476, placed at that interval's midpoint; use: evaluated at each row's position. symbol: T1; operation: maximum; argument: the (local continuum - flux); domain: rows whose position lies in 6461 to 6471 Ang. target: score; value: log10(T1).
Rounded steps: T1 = 0.8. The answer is -0.08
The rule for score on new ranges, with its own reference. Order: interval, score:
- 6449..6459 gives -0.28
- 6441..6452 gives -0.64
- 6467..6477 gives -0.29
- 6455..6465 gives -0.08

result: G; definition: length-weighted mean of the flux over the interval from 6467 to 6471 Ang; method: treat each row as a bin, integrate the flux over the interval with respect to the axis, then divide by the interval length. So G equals 5.5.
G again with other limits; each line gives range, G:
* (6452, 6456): 5.6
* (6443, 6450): 5.3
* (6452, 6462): 5.3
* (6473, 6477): 5.6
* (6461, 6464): 5.3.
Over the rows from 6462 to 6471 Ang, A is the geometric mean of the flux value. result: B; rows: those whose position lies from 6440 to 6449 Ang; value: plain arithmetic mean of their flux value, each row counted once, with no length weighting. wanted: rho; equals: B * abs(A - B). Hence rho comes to 0.2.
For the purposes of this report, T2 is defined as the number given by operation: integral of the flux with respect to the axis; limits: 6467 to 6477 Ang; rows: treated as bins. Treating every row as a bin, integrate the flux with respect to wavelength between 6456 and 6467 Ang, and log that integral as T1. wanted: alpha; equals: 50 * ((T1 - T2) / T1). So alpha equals 2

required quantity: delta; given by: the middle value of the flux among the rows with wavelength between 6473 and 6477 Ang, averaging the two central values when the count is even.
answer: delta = 5.53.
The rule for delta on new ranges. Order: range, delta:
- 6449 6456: 5.57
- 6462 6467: 5.43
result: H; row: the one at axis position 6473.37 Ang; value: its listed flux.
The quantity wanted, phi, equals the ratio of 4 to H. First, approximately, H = 5.53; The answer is 0.723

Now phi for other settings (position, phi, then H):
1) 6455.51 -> 0.725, 5.52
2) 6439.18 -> 0.676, 5.92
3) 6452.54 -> 0.716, 5.59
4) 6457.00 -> 0.775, 5.16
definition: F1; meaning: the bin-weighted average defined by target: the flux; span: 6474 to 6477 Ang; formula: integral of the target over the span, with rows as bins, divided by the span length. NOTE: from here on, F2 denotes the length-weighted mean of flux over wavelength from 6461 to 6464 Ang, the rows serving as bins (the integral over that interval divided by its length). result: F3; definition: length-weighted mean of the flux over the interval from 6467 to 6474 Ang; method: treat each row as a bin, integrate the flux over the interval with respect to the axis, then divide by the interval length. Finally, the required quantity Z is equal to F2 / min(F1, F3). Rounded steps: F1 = 5.57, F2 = 5.28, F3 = 5.40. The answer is 0.98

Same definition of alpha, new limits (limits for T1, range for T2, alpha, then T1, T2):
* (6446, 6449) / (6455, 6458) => 1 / 16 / 16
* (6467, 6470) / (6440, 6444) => -17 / 16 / 22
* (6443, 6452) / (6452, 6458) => 16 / 48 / 33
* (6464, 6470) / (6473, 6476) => 23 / 31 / 17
